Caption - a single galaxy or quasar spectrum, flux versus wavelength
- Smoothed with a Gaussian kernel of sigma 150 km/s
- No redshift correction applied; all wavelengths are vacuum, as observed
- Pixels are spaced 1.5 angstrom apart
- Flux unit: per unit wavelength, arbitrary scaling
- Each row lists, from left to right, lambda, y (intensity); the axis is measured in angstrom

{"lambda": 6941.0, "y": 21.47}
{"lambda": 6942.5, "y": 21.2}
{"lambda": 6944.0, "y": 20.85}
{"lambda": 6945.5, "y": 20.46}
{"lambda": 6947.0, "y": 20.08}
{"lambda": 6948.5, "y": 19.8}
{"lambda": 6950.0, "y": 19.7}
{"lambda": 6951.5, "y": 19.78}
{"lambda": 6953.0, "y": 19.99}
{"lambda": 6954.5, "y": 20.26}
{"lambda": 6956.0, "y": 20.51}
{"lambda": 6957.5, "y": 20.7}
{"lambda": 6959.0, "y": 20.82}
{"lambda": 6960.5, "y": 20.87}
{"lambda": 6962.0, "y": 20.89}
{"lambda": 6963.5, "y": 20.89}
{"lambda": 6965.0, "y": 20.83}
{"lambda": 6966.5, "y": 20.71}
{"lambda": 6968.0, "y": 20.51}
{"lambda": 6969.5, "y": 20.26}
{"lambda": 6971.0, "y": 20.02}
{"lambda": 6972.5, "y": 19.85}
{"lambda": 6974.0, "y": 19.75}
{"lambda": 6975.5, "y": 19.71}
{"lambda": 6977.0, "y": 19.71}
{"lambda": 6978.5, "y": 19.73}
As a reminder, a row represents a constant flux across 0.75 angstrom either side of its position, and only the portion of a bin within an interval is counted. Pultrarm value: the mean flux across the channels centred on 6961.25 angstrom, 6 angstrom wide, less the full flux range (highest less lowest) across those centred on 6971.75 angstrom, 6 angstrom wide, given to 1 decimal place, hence 20.4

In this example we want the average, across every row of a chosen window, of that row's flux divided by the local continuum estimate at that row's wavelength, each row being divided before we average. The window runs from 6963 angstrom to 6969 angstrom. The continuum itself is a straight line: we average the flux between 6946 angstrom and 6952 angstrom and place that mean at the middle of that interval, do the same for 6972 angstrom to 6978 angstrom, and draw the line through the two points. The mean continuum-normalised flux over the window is 1.05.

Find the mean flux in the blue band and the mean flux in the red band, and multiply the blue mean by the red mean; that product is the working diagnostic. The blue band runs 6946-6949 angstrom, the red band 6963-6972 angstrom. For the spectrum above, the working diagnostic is 410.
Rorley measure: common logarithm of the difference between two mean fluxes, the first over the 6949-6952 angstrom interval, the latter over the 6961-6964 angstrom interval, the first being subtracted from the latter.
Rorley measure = 0.06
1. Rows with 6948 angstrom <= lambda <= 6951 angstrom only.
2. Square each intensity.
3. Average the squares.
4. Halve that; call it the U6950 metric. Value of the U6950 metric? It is 195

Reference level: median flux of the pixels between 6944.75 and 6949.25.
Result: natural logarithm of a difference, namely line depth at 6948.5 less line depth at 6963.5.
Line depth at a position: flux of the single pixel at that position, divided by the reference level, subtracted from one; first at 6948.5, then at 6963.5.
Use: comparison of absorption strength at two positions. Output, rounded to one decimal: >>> -2.9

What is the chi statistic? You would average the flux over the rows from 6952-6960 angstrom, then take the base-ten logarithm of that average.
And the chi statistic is 1.311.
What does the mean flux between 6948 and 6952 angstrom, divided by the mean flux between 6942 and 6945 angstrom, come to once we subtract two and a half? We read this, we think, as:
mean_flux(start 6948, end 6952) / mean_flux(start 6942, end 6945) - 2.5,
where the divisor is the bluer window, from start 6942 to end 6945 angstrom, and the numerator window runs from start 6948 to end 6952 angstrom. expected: -1.56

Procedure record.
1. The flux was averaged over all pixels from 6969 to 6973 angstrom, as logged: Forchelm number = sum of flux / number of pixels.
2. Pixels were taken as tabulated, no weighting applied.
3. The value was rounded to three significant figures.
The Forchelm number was 20.0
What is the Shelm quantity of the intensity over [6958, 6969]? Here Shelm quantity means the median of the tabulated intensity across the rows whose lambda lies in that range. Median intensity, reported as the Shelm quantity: 20.8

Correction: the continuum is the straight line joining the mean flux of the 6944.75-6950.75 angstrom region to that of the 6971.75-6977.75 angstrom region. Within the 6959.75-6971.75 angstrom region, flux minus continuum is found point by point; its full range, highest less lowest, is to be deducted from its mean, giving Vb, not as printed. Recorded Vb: -0.02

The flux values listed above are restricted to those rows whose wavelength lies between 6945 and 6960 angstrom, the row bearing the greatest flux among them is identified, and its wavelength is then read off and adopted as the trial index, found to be 6959.0 angstrom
